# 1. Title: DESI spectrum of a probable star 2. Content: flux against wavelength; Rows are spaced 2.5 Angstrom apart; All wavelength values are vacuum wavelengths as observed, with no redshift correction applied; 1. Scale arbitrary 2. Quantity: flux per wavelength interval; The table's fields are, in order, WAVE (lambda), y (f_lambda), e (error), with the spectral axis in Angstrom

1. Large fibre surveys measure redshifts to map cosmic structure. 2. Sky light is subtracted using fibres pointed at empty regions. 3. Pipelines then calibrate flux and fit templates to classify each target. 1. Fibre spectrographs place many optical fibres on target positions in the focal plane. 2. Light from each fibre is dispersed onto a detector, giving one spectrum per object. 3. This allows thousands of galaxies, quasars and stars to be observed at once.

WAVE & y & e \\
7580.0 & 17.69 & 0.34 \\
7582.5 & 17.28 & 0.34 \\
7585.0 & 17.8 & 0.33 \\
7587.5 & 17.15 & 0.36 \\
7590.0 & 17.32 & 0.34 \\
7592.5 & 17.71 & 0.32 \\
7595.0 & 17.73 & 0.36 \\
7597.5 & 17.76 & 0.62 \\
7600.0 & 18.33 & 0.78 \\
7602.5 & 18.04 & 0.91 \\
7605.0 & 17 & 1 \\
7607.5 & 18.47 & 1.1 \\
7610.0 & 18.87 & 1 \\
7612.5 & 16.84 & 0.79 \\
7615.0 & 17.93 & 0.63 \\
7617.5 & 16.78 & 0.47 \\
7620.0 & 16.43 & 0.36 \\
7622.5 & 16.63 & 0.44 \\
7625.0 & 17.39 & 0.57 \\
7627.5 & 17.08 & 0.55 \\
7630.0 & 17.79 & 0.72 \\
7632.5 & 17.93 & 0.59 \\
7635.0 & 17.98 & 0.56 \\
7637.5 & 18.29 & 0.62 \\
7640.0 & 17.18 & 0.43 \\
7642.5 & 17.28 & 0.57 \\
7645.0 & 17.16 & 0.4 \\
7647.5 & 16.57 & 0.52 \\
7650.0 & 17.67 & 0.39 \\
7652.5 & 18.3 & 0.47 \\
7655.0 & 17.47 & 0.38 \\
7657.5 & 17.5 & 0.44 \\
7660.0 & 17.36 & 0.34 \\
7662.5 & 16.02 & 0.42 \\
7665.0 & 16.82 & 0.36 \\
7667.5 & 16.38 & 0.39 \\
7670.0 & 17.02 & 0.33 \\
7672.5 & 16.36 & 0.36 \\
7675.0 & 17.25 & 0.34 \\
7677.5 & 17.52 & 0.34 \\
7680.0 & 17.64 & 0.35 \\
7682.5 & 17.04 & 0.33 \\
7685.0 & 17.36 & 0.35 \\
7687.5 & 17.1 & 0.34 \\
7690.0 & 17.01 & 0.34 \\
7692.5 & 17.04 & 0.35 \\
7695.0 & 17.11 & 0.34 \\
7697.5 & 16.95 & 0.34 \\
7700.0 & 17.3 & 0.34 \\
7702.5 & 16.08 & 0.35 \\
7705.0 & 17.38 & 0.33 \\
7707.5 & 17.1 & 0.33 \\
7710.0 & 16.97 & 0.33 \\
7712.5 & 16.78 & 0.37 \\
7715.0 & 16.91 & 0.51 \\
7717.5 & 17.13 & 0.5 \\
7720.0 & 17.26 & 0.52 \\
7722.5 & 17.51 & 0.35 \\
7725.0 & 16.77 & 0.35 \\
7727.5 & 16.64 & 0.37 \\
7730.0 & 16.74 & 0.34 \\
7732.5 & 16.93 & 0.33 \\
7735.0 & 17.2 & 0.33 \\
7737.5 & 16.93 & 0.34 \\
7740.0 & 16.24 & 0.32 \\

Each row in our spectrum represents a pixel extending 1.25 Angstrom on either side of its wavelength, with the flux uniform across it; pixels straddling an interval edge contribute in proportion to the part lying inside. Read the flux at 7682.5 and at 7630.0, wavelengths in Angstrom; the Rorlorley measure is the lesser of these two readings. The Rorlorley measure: 17.0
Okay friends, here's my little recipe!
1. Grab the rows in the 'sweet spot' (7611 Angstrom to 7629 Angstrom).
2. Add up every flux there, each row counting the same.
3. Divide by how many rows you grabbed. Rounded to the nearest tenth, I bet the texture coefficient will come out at 17.0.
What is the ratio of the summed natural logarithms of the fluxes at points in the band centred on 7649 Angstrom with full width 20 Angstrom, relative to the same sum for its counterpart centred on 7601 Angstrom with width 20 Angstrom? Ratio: 0.99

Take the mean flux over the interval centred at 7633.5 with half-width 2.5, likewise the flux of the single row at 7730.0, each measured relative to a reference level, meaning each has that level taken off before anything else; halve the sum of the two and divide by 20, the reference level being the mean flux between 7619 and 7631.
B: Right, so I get 0.014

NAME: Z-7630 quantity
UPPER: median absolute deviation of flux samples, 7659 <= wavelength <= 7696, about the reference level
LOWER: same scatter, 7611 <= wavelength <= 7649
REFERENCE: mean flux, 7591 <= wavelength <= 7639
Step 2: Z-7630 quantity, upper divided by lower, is 1.26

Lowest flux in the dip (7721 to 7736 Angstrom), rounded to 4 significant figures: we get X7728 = 16.64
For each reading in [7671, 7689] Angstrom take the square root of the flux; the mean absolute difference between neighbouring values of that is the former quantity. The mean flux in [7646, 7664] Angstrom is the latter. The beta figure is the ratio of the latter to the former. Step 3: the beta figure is 349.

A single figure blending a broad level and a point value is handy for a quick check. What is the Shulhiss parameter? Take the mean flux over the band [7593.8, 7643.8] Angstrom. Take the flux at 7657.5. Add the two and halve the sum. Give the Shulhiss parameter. 17.5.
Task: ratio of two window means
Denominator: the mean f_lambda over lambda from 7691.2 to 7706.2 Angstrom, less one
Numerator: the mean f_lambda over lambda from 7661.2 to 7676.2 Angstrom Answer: 1.04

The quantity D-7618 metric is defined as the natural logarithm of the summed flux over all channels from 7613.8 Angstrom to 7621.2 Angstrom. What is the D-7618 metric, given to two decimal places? 3.93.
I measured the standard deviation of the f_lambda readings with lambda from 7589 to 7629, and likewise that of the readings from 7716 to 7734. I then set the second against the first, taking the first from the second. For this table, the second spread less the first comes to -0.39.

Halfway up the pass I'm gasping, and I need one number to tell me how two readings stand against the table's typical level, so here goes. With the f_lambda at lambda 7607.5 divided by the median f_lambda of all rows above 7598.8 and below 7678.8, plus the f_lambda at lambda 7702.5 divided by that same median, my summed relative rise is 1.99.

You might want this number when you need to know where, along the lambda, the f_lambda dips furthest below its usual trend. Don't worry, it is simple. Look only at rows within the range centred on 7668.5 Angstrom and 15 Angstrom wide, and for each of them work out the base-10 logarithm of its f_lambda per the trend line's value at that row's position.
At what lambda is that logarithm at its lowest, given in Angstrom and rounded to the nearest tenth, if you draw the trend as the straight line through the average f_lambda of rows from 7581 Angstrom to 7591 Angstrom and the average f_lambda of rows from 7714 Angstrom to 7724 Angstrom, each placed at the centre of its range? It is 7662.5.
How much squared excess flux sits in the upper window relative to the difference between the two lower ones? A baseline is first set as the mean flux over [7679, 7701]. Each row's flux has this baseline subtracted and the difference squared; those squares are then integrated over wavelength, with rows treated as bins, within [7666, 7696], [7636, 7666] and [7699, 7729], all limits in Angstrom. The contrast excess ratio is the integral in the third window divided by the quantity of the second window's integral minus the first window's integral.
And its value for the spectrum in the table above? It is 0.7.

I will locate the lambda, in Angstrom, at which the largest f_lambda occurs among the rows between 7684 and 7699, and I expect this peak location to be 7685.0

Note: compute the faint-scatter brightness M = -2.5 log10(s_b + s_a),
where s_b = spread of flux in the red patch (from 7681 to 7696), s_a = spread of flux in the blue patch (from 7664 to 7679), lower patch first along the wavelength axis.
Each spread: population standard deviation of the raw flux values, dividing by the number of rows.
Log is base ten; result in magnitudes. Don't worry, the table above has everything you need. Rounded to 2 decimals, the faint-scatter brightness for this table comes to 0.66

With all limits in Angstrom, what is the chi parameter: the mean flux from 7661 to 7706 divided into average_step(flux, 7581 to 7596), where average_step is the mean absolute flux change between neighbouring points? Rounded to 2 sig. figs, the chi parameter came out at 0.021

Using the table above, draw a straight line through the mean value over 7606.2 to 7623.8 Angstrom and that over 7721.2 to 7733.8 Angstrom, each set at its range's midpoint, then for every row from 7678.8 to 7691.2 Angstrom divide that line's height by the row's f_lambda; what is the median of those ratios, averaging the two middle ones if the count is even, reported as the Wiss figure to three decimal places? 1.000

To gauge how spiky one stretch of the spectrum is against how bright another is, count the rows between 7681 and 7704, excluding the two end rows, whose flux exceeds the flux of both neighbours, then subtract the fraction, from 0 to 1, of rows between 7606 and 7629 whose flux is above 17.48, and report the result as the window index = 2.67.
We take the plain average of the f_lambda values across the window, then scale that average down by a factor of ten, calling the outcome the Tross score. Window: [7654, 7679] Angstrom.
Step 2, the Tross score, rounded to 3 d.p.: 1.697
